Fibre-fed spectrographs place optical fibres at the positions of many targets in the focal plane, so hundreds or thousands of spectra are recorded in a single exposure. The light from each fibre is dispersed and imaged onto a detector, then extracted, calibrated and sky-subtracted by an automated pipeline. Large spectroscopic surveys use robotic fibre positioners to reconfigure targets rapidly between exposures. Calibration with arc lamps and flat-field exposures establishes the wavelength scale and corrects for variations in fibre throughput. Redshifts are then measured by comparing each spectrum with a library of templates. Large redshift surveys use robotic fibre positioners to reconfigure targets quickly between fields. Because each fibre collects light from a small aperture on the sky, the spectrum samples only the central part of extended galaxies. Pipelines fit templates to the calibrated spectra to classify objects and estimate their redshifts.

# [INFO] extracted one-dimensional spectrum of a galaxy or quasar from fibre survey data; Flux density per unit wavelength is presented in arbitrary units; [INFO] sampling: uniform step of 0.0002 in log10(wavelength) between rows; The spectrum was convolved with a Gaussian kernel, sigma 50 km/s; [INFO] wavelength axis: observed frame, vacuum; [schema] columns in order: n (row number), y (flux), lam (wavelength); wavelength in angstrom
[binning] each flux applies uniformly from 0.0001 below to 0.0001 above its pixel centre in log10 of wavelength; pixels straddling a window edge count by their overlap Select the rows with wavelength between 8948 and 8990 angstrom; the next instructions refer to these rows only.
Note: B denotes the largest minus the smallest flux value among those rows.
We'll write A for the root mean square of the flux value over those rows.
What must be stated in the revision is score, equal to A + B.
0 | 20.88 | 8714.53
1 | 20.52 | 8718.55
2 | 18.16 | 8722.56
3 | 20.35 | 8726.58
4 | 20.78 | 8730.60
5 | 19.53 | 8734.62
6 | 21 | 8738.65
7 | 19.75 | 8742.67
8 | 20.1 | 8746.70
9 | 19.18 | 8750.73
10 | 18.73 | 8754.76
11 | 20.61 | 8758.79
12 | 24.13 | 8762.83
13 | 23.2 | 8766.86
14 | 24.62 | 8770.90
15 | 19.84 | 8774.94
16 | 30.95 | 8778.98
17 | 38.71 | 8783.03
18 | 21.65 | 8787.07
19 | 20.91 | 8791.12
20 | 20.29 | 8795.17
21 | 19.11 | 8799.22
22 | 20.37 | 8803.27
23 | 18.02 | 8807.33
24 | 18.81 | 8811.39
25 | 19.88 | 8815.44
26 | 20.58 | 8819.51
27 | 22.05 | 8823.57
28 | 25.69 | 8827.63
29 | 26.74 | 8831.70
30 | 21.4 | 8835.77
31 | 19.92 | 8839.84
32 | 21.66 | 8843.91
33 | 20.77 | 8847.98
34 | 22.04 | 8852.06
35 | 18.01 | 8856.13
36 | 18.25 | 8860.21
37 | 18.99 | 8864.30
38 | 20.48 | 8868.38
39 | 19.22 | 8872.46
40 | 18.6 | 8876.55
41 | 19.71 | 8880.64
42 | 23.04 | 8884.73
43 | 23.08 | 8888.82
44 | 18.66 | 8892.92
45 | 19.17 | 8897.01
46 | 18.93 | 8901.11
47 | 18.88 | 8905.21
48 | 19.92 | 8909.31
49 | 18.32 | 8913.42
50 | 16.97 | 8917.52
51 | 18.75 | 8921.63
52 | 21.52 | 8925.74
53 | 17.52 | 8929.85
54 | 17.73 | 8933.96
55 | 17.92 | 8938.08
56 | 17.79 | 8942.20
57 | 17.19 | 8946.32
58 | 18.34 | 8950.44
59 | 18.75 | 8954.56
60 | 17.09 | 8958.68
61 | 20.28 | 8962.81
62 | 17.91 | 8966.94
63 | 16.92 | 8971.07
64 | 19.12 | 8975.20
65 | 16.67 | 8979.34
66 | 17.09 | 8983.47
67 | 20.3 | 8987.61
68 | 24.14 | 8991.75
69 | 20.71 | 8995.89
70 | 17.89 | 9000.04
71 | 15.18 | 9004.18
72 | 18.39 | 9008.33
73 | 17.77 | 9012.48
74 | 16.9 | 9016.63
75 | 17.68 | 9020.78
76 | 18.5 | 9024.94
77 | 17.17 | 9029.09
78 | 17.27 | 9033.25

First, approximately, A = 18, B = 4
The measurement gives 22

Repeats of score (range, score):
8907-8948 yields 23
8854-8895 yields 25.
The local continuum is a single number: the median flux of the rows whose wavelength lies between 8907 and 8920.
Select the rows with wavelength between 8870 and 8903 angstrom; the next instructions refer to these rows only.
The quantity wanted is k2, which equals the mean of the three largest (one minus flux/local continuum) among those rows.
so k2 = -0.02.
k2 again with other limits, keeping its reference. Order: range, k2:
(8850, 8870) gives -0.01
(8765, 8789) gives -0.18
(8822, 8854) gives -0.13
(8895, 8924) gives 0.02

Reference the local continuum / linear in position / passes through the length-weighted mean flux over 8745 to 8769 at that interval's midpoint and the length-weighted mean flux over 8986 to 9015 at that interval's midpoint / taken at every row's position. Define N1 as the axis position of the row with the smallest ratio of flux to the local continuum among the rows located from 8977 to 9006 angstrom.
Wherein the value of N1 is 9004.18 angstrom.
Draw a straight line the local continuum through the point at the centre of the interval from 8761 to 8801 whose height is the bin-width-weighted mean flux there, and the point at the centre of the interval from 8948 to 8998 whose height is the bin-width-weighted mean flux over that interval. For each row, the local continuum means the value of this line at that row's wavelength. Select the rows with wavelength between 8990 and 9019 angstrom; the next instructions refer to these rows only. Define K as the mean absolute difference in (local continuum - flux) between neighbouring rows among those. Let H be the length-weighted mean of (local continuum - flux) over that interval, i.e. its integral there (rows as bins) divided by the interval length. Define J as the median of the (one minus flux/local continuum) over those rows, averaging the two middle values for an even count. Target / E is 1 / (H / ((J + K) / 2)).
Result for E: -1.8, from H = -0.6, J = 0.002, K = 2.2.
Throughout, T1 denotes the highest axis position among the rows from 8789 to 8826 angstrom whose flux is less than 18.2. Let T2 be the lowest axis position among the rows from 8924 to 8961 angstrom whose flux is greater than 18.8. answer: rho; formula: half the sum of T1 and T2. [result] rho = 8866.5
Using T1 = 8807.33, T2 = 8925.74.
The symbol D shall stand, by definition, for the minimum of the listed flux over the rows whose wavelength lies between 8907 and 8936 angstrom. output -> 16.97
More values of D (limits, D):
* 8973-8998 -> 16.67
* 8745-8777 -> 18.73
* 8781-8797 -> 20.29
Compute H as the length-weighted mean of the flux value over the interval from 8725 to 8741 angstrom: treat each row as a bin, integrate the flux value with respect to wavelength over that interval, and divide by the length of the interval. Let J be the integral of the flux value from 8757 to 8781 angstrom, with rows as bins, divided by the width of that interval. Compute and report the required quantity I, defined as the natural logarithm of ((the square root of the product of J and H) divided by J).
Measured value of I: -0.08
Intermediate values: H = 20.4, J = 23.9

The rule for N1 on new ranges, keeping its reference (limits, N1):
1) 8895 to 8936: 8917.52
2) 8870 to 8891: 8876.55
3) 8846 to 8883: 8856.13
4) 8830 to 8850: 8839.84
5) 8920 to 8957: 8946.32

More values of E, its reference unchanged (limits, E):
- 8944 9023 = 3.4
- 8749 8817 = 0.9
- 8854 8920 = 0.3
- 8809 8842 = 0.9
